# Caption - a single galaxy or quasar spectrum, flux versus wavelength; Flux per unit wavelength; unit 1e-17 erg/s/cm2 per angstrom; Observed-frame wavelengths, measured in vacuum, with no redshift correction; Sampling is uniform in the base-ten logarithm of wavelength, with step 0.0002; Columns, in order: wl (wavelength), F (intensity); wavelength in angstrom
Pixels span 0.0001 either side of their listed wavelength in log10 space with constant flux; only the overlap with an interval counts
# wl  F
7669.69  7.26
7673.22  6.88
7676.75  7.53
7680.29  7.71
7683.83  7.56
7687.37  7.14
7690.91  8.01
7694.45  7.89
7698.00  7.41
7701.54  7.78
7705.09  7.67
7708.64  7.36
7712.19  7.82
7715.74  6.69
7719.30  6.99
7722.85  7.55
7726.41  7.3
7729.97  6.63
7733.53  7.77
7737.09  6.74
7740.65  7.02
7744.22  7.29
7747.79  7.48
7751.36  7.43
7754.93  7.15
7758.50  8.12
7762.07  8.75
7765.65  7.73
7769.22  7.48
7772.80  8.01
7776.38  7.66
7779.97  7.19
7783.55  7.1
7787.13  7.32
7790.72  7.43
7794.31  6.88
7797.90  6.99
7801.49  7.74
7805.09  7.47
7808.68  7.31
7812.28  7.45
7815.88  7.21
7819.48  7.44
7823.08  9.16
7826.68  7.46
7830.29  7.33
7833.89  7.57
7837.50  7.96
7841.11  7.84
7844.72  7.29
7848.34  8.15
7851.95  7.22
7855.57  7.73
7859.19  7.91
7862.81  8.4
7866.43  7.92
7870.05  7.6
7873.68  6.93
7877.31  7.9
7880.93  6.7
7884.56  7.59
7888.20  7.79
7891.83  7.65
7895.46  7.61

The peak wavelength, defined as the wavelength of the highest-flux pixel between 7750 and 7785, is 7762.07 angstrom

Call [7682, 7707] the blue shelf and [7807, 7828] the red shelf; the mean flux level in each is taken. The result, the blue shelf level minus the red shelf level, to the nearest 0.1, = 0.0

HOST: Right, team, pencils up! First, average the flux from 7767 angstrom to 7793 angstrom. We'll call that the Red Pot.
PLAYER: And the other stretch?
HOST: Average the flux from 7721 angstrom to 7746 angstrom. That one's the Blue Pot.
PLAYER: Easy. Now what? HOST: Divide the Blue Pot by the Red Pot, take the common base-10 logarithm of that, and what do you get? -0.016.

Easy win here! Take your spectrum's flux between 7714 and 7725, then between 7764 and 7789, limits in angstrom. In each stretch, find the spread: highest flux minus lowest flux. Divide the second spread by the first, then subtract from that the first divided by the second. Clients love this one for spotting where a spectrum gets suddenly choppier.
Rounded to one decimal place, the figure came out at 0.1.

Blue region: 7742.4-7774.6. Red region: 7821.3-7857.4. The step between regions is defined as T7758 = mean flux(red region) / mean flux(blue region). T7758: 1.01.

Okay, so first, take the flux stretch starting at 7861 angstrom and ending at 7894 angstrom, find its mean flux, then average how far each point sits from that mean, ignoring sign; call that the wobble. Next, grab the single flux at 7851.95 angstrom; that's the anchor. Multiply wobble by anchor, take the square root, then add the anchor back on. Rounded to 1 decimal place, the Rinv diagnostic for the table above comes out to 8.8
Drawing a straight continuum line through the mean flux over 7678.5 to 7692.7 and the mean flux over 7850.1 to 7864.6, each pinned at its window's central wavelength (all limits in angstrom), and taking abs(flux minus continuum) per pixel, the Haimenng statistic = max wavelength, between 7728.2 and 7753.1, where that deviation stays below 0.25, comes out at 7747.79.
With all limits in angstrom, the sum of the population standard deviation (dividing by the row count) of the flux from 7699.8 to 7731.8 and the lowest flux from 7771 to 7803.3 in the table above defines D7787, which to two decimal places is 7.30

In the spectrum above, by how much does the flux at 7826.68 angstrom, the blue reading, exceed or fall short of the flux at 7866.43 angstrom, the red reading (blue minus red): -0.5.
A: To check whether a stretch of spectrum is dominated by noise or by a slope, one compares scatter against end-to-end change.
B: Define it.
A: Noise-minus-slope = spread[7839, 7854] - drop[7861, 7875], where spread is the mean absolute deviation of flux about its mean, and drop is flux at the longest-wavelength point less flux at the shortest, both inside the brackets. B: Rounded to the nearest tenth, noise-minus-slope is 1.8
